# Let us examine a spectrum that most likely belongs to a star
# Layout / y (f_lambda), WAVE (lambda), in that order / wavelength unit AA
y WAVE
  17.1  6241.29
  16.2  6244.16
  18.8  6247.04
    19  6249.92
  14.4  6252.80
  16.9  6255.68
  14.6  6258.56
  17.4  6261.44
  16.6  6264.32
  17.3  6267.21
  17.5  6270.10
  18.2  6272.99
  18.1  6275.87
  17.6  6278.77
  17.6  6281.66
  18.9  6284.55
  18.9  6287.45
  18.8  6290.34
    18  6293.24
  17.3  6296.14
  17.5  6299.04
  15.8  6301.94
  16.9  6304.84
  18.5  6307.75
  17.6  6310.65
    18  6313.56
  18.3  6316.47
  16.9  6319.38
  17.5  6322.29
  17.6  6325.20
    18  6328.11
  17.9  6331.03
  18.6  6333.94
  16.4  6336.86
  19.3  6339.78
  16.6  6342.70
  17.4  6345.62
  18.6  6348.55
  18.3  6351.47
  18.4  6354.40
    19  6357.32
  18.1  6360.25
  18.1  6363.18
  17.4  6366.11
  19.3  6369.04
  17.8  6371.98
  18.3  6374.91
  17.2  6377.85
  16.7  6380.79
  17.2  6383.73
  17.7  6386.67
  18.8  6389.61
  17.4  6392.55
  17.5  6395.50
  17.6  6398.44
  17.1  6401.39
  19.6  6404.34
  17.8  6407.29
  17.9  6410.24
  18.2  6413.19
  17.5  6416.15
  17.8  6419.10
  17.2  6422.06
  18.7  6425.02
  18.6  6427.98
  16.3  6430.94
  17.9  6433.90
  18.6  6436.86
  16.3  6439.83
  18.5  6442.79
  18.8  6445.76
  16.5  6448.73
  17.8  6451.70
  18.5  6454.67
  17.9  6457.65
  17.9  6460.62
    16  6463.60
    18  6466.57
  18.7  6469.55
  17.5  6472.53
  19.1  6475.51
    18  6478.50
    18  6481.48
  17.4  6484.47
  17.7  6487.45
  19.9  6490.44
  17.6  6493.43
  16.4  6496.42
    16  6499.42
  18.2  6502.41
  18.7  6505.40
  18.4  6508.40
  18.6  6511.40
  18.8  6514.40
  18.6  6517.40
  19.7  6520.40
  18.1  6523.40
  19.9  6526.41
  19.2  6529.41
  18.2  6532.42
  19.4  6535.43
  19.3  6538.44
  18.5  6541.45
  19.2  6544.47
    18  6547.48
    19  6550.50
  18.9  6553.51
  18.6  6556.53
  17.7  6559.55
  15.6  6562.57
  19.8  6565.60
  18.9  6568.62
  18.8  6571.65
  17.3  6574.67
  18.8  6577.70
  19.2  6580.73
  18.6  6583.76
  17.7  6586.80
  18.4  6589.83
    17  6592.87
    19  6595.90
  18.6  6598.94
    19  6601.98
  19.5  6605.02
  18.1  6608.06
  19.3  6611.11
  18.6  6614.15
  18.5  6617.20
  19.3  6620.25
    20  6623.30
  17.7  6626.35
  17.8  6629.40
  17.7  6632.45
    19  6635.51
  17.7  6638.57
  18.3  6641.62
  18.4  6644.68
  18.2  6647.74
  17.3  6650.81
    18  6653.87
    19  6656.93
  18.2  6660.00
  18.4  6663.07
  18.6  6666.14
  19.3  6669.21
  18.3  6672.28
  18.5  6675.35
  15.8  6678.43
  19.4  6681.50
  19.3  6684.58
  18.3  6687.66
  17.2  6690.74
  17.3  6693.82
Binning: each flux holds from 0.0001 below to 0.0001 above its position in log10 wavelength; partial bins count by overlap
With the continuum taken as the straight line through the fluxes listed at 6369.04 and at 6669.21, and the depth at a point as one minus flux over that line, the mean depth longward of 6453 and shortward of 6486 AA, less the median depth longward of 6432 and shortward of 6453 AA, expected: 0.000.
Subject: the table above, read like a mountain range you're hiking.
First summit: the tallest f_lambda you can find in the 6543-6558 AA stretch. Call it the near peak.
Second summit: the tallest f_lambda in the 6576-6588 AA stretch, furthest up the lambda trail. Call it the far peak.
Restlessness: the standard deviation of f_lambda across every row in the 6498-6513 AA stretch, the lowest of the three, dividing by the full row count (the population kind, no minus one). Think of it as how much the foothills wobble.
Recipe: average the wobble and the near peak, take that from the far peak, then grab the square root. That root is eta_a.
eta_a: 3.02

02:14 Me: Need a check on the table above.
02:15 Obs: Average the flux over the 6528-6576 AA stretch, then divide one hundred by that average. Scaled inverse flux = 5.40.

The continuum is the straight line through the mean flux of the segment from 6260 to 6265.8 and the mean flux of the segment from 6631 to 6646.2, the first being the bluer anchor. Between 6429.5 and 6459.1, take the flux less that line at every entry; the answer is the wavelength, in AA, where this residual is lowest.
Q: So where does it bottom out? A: 6439.83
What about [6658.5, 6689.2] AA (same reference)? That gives 6678.43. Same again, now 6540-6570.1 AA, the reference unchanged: 6562.57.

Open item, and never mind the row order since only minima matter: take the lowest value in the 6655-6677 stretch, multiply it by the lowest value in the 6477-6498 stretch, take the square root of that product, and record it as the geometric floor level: 17.3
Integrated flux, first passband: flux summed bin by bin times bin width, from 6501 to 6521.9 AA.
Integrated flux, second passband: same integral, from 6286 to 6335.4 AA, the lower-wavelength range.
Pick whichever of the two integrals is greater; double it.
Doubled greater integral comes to 1756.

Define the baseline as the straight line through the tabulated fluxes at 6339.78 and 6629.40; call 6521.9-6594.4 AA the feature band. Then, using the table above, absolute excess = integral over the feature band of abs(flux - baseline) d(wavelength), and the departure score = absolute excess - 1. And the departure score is 58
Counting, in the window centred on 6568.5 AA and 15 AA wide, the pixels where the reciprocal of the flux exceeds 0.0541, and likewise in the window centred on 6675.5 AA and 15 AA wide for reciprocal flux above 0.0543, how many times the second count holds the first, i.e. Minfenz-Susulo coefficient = 1.0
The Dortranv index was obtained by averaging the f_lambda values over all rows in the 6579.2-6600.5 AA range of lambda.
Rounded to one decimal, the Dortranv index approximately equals 18.4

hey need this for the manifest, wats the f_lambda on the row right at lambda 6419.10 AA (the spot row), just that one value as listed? 17.8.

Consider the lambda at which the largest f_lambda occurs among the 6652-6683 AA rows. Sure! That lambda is 6681.50 AA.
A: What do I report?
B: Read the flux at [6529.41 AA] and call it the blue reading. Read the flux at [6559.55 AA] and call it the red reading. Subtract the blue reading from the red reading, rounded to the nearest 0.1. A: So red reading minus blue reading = -1.5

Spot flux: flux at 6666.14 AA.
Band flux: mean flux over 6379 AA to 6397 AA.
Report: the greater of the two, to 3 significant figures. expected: 18.6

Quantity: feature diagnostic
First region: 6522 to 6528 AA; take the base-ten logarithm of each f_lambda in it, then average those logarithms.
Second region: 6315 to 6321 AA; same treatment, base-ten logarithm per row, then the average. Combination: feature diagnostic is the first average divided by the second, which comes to 1.03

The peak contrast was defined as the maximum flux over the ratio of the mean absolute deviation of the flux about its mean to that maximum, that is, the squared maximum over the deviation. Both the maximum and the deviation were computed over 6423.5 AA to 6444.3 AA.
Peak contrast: 397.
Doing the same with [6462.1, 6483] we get 555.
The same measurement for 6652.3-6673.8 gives 1025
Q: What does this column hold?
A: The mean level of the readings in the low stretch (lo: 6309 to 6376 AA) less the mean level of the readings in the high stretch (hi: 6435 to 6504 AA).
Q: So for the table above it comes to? 0.18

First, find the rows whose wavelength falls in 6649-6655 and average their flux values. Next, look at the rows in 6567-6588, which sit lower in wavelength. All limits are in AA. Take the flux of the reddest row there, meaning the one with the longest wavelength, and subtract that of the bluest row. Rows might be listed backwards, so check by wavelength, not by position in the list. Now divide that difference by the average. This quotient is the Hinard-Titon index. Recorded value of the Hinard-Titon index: -0.07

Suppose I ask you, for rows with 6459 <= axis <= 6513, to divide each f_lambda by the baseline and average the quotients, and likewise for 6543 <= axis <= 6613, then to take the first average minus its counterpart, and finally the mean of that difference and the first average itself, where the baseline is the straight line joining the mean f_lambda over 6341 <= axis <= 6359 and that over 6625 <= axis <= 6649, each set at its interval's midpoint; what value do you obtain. 0.479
